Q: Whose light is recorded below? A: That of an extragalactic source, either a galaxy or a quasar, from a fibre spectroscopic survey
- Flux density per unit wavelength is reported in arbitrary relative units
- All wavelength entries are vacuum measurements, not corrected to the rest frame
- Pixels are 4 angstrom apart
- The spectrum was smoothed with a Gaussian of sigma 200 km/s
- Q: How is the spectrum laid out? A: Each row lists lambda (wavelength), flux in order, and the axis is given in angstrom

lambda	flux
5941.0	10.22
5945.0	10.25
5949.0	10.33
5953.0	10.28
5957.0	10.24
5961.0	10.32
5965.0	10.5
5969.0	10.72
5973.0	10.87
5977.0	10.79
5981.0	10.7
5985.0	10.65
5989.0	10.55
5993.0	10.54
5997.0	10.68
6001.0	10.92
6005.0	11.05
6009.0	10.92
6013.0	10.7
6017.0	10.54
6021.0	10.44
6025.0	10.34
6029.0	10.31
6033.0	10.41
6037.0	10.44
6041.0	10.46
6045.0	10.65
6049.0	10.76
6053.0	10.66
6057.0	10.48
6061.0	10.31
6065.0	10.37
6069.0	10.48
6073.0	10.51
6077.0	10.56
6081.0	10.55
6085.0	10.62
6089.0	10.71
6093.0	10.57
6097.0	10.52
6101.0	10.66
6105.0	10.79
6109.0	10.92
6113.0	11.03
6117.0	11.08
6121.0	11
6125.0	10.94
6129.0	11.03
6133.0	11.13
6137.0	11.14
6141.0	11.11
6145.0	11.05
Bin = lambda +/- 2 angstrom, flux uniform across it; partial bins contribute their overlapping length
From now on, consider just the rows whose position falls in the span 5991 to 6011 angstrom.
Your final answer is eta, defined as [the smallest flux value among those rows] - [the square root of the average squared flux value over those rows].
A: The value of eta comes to -0.28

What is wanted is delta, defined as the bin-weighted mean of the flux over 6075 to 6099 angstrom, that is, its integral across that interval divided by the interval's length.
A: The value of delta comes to 10.6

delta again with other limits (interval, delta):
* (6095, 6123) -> 10.9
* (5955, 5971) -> 10.4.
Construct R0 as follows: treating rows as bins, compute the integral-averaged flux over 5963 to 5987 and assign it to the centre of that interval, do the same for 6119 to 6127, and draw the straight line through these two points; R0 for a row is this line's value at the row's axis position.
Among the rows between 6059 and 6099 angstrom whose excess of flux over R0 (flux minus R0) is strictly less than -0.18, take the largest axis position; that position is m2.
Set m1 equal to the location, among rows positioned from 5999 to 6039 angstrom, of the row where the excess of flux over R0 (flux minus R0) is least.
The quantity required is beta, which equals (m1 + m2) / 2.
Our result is 6063 angstrom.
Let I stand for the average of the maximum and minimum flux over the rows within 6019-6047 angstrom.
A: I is 10.5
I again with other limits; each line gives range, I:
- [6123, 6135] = 11.0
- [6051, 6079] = 10.5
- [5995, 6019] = 10.8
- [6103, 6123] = 10.9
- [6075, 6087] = 10.6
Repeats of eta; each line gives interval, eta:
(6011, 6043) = -0.15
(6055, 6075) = -0.12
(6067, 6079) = -0.04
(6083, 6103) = -0.10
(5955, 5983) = -0.35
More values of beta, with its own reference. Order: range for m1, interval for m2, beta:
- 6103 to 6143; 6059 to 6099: 6101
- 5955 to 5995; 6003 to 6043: 5999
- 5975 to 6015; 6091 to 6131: 6047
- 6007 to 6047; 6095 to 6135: 6065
